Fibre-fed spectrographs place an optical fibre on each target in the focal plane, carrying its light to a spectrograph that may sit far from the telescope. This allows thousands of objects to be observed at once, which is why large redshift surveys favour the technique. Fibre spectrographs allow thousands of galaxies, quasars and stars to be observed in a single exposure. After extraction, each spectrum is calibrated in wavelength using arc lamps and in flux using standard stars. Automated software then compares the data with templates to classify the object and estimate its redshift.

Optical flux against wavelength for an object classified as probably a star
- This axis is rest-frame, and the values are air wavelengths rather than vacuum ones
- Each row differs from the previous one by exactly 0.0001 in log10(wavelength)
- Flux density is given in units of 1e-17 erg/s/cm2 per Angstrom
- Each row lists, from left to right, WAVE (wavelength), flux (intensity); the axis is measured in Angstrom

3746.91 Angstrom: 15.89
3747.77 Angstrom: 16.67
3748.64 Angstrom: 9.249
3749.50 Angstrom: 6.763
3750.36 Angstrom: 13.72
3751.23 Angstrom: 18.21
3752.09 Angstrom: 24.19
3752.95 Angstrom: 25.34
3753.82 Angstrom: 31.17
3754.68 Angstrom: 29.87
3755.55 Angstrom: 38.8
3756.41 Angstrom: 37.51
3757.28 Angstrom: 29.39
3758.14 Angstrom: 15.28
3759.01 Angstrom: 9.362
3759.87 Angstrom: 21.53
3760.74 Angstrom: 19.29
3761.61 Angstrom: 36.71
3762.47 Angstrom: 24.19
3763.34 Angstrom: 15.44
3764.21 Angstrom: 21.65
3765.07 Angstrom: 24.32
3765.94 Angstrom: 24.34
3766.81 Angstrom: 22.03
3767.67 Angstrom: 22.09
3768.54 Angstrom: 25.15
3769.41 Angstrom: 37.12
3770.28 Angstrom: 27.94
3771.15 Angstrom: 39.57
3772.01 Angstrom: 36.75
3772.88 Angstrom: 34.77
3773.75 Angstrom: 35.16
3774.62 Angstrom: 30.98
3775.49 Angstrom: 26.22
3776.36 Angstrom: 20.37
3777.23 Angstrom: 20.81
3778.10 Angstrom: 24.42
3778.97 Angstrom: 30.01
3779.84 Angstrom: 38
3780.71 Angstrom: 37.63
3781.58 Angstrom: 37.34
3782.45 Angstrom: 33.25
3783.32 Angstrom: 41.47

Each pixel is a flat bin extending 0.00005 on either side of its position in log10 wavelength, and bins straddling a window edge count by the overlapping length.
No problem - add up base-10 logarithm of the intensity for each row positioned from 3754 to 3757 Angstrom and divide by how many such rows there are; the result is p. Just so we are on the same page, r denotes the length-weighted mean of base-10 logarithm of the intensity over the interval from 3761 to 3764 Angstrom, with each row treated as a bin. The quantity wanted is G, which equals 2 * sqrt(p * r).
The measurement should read 2.9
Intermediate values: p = 1.5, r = 1.37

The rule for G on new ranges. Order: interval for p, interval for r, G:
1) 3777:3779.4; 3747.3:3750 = 2.4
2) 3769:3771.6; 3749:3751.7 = 2.6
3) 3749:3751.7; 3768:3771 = 2.5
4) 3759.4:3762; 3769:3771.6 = 2.9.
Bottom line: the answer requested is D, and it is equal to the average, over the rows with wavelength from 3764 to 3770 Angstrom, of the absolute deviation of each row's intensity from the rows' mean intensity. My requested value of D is 3.4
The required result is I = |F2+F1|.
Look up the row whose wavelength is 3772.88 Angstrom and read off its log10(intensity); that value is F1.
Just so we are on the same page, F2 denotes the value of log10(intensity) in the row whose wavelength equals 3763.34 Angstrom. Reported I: 2.73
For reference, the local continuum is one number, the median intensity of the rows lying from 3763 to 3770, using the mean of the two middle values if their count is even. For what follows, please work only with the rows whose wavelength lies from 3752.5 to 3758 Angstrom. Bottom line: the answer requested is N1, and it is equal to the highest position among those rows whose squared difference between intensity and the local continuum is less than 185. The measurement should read 3757.28 Angstrom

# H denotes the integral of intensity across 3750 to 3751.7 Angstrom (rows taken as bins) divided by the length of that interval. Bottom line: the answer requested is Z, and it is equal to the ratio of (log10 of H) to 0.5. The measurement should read 2.42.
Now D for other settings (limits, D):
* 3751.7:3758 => 4.2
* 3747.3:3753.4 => 5.5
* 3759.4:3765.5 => 4.4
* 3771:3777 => 5.2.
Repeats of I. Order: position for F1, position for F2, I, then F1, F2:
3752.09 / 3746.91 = 2.58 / 1.38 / 1.20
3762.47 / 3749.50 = 2.21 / 1.38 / 0.83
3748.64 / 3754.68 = 2.44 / 0.97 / 1.48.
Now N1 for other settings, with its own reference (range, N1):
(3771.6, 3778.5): 3778.10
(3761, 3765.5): 3765.07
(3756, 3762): 3761.61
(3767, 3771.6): 3770.28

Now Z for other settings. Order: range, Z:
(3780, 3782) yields 3.15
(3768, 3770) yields 2.96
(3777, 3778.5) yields 2.72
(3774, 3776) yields 2.92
